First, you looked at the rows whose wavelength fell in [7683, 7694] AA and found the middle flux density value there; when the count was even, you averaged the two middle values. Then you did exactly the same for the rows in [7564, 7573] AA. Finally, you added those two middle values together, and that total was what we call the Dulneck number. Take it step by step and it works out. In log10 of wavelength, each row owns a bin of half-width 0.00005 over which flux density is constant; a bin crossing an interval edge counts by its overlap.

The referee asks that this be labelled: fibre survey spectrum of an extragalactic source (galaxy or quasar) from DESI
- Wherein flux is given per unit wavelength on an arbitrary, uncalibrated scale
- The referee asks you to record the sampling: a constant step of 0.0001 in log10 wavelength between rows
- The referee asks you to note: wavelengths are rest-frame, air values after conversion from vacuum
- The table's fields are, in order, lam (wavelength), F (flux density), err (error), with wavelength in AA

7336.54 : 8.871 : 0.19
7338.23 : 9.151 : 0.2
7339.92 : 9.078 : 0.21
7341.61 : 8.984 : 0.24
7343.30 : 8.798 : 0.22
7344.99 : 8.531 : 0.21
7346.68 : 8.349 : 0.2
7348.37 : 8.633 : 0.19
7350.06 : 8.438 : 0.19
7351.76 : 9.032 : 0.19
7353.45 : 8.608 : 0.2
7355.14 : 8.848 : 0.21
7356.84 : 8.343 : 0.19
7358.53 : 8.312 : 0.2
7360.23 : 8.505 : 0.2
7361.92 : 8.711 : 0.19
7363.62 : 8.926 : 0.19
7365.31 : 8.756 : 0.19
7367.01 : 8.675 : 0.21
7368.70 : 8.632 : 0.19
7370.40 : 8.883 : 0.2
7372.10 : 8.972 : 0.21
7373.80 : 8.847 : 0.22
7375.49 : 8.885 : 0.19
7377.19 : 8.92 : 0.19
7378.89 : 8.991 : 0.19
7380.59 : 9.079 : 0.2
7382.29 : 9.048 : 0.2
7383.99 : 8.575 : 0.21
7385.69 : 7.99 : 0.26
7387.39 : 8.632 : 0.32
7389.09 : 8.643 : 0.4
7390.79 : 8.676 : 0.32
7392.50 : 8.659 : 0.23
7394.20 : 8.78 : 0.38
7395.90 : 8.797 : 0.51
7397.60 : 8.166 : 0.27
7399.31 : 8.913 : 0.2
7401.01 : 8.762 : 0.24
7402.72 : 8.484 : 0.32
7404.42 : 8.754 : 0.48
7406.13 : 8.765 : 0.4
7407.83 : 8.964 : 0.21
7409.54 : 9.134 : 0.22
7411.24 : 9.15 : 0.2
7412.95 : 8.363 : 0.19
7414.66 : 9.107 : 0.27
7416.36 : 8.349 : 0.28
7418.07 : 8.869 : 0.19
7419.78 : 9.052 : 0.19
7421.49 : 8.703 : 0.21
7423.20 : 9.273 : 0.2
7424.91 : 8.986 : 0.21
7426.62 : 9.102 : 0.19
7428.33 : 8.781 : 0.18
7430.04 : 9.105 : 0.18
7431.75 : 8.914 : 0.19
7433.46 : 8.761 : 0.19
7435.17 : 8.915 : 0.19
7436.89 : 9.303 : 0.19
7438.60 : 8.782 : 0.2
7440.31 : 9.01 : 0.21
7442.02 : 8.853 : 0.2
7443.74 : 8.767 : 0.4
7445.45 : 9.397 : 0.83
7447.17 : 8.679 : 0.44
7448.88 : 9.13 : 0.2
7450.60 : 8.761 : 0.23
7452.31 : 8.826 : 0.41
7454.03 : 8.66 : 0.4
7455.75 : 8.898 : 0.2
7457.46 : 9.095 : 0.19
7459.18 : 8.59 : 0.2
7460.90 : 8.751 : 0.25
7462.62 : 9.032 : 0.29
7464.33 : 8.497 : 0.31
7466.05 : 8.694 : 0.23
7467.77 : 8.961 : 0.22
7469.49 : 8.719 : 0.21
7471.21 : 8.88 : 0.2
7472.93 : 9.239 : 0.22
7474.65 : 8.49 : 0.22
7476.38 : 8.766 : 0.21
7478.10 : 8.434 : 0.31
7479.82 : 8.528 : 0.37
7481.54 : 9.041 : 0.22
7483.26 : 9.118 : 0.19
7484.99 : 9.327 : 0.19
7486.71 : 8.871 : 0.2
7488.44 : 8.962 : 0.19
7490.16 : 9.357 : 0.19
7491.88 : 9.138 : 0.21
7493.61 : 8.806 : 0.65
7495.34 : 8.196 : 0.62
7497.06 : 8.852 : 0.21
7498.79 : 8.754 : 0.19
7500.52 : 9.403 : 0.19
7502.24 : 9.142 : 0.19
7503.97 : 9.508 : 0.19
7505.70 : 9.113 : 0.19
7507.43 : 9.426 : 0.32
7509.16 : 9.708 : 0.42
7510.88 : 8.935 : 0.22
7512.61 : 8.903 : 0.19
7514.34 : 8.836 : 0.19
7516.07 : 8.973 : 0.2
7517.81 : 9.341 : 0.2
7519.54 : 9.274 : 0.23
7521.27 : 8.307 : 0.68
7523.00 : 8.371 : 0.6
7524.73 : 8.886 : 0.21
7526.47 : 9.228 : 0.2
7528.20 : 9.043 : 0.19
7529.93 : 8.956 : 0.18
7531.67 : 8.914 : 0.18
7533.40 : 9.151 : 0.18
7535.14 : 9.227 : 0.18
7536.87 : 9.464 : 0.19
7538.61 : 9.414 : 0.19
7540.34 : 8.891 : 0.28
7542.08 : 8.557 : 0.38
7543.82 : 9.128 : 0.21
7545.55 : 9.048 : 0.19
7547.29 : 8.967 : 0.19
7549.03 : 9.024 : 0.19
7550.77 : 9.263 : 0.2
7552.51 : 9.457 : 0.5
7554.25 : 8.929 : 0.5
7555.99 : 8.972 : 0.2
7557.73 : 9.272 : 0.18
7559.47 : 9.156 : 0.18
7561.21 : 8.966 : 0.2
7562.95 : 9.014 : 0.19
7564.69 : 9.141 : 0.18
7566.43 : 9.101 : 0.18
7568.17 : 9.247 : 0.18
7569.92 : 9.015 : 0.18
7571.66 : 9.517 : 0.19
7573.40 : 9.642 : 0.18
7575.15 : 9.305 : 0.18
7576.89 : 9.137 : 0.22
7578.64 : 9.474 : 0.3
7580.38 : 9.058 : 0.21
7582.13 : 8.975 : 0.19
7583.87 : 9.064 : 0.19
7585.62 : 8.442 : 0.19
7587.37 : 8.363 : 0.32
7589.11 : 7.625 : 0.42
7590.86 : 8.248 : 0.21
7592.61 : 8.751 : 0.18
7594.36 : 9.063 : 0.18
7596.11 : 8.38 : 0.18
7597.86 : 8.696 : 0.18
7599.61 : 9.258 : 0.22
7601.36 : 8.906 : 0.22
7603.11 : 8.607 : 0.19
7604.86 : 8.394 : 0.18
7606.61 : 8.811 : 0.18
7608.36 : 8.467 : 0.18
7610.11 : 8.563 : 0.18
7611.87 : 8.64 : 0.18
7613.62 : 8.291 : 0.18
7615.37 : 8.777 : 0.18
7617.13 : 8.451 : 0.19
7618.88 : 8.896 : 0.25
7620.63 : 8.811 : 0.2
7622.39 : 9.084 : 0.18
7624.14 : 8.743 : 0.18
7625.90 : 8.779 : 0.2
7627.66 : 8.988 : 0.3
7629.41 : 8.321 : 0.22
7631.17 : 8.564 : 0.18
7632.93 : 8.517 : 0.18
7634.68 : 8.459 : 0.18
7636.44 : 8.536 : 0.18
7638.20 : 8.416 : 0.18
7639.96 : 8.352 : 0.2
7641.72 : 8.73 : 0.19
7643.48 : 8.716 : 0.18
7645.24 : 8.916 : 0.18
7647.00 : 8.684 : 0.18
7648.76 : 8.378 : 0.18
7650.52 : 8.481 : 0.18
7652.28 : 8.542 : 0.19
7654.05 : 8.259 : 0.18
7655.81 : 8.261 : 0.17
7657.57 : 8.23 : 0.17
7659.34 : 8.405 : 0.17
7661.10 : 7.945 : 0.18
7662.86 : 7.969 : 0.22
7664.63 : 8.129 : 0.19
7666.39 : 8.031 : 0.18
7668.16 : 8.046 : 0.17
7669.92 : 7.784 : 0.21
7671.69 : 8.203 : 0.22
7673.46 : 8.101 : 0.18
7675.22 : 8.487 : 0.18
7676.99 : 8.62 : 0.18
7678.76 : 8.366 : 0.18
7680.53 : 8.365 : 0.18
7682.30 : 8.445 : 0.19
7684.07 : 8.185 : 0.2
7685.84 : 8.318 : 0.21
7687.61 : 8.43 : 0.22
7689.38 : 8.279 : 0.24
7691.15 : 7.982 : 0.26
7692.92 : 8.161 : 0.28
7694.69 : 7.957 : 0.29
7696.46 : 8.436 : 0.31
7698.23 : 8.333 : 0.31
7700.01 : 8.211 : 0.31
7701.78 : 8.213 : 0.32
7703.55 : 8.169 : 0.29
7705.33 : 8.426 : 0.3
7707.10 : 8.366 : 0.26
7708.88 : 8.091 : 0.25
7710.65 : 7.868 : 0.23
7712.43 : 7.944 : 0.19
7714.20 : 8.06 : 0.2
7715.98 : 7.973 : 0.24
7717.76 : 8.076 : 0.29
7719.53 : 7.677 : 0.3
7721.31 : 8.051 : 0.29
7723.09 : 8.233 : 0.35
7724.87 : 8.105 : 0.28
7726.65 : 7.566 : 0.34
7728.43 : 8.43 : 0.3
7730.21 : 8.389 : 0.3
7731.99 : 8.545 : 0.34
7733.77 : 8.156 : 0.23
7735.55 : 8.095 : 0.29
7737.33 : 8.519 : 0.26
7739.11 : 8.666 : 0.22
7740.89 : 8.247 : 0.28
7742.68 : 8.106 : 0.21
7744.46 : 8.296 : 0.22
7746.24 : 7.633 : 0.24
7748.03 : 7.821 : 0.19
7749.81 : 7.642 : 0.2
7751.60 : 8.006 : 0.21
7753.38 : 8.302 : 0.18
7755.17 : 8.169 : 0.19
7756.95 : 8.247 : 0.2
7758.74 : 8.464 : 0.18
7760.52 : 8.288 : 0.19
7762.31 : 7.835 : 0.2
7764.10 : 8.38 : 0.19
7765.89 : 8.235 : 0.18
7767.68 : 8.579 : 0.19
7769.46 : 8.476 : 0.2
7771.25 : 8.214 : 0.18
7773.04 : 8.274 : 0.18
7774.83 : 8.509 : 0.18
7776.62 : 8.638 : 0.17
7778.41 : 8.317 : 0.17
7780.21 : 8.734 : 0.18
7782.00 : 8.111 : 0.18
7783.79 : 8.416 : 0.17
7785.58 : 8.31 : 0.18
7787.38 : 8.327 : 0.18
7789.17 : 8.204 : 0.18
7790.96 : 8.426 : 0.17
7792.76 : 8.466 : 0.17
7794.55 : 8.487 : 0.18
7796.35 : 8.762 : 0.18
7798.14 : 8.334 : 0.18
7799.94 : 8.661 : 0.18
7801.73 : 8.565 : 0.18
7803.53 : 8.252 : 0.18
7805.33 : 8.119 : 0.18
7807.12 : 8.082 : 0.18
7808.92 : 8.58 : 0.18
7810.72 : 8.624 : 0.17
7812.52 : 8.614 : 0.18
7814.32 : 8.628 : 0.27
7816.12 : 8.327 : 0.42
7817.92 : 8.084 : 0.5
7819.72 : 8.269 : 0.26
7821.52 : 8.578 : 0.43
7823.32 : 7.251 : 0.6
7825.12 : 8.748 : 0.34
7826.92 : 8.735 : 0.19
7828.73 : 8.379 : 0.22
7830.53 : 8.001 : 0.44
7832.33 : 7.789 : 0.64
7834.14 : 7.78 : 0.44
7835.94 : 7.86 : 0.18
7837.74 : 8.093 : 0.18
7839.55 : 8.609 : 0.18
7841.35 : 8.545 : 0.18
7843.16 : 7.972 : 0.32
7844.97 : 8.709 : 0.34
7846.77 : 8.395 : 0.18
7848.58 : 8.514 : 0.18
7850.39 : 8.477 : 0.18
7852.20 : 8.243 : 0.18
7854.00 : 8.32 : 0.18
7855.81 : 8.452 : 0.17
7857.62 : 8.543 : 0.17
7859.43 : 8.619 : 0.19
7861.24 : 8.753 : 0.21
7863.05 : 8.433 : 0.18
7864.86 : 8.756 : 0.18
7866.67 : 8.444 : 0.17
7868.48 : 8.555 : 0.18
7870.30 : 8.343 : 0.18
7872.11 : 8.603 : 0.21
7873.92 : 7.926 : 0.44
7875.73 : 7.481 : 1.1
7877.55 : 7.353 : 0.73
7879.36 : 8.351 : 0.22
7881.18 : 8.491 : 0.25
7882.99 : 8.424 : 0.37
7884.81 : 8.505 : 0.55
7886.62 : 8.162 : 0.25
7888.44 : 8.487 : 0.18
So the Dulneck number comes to 17.4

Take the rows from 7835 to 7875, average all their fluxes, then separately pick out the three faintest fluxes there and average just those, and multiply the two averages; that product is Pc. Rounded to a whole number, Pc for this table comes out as 67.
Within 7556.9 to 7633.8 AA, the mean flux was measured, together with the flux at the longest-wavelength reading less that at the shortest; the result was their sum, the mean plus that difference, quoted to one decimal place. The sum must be 8.1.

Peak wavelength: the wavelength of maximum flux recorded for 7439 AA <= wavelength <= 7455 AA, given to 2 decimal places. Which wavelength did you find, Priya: 7445.45 AA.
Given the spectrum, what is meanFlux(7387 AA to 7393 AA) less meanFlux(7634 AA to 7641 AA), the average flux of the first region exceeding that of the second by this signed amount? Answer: 0.21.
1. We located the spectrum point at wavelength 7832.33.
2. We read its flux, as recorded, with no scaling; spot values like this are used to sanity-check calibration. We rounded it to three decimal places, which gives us 7.789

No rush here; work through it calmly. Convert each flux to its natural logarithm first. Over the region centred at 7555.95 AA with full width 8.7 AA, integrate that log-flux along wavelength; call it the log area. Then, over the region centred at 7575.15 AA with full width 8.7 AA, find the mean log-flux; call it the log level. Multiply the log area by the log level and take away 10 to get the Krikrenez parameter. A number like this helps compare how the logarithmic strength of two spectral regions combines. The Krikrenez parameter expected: 33.2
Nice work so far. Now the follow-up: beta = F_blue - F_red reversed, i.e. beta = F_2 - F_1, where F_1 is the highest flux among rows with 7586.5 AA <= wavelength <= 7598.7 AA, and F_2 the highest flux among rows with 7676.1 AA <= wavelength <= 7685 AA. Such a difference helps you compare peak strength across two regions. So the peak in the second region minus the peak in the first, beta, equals -0.4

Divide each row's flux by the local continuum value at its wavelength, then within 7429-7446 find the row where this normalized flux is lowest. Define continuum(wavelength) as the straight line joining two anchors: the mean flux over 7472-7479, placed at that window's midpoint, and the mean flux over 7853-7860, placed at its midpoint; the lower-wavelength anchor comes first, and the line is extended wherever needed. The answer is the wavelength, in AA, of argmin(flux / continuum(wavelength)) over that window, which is 7433.46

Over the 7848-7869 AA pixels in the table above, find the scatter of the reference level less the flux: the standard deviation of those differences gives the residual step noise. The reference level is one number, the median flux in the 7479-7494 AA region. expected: 0.15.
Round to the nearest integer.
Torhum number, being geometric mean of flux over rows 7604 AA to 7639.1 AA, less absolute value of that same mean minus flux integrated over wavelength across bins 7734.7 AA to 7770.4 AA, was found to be -276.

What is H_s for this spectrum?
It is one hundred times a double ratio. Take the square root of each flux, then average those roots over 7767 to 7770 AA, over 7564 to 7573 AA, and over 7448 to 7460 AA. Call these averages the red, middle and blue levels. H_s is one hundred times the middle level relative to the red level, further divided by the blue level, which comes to 34.9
